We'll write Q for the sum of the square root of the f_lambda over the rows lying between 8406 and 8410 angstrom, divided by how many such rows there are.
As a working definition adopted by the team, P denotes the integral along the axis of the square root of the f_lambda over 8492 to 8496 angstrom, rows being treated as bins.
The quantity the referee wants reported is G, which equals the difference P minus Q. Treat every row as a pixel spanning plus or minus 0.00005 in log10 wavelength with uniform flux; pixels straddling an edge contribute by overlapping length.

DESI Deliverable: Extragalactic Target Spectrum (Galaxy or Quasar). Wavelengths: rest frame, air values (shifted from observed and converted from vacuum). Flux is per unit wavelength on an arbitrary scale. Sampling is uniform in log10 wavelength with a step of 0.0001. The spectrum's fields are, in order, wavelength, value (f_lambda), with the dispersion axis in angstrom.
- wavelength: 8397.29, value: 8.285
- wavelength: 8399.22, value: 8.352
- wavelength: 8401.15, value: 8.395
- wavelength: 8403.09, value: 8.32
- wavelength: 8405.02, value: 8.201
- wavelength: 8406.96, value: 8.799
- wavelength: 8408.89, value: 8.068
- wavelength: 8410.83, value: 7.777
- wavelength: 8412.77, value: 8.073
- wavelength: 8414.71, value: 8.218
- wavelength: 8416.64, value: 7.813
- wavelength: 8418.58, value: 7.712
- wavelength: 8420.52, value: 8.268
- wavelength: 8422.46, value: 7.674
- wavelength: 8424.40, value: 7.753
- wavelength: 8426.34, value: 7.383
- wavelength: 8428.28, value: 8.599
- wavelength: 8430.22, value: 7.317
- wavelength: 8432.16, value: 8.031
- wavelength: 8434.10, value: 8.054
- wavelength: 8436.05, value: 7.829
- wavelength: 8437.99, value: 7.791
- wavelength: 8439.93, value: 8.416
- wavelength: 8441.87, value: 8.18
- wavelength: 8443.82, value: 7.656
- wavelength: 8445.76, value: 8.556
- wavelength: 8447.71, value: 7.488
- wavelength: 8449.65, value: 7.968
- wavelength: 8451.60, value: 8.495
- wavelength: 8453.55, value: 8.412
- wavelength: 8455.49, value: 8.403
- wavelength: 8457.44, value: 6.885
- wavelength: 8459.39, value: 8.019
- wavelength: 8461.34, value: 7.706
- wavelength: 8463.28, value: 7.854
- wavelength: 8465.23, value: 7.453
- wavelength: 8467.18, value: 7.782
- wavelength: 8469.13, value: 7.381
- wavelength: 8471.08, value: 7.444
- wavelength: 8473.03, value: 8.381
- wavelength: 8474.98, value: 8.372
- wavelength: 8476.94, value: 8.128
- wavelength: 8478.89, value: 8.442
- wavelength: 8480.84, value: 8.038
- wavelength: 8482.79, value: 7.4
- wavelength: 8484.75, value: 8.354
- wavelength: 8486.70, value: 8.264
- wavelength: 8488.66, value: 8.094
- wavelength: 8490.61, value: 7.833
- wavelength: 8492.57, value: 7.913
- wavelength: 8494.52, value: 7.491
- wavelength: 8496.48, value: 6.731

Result 8.10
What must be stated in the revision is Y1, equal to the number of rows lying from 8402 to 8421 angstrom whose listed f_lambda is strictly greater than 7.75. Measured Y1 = 9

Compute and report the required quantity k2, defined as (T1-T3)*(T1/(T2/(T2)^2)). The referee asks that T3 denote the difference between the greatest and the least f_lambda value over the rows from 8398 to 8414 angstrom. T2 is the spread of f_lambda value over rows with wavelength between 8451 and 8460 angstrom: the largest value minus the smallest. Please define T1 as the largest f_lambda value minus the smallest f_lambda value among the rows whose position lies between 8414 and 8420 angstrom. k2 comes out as -0.4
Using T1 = 0.51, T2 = 1.6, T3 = 1.0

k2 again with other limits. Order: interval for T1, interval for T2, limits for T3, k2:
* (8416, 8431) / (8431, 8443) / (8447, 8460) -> -0.3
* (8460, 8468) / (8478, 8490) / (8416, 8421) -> -0.1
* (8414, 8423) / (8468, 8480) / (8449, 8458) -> -0.6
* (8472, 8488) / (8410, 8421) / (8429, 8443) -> 0.0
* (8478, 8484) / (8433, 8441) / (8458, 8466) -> 0.3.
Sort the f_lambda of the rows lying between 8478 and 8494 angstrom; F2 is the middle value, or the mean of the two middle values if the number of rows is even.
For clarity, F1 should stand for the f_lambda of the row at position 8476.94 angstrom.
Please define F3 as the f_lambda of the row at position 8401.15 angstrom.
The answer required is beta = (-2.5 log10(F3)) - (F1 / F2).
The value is -3.32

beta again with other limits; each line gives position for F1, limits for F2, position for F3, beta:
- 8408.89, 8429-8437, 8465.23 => -3.20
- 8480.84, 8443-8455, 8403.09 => -3.28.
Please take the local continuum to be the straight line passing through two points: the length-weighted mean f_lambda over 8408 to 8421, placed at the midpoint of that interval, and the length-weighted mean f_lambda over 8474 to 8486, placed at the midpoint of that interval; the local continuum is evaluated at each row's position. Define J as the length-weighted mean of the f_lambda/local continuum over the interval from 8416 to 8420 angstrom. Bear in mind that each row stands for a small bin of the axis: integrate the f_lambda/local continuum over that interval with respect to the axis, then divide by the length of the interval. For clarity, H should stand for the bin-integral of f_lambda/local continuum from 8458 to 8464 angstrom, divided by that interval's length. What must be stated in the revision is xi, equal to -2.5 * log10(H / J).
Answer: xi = 0.015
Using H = 0.965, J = 0.98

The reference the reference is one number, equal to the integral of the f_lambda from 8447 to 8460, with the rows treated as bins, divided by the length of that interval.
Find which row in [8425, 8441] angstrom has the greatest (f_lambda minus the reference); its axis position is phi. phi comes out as 8428.28 angstrom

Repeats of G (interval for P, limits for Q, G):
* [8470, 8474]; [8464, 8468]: 8.48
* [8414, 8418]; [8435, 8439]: 8.52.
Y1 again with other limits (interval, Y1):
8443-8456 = 5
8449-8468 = 7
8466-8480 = 5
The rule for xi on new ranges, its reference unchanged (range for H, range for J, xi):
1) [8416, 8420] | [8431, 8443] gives 0.025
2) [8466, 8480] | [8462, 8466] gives -0.039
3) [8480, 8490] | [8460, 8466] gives -0.037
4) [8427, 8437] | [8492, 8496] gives -0.072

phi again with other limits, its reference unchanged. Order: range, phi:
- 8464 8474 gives 8473.03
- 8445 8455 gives 8445.76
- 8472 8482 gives 8478.89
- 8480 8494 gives 8484.75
